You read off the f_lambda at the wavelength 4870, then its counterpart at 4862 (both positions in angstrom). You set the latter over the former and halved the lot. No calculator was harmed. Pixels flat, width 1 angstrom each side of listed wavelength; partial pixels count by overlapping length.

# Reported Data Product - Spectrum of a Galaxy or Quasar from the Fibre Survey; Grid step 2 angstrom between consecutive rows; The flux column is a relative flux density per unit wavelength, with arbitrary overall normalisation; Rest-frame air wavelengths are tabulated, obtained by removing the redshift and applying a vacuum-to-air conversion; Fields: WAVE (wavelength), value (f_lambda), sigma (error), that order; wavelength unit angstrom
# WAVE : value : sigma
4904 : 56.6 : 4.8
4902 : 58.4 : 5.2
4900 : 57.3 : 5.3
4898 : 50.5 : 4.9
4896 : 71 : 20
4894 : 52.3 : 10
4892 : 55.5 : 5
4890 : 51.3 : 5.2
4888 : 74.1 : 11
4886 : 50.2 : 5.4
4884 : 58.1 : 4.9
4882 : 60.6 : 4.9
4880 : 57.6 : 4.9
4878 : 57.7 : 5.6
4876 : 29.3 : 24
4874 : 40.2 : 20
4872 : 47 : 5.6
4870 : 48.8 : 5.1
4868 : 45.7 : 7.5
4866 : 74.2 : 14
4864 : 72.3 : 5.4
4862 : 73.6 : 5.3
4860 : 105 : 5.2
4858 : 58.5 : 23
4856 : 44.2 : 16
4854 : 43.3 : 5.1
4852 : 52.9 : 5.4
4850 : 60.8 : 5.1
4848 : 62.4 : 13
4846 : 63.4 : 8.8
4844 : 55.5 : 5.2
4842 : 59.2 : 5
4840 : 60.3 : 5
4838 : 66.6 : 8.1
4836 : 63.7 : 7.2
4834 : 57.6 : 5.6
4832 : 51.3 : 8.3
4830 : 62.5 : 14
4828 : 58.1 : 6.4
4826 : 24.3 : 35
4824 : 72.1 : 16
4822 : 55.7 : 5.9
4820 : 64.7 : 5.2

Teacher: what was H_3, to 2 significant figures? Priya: 0.75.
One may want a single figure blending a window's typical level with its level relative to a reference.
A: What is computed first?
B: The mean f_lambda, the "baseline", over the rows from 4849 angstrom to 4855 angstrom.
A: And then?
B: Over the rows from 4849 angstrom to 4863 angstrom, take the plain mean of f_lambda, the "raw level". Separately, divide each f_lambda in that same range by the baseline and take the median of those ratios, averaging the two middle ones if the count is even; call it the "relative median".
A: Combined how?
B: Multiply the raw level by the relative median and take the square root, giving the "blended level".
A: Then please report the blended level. 8.4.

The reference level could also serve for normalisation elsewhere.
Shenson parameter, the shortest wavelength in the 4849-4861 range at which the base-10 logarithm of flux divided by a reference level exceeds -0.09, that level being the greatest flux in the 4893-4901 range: 4850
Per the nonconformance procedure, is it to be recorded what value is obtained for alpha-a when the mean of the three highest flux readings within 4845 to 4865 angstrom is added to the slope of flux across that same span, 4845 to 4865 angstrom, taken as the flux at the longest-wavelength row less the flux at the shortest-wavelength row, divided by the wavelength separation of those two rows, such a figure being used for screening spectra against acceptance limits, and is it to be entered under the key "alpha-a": 84.1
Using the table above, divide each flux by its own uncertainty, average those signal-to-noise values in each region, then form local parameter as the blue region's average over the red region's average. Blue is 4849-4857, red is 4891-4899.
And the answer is 1.09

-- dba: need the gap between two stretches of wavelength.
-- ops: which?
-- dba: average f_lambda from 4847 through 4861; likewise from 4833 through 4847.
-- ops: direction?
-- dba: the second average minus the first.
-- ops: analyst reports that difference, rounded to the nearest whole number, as 0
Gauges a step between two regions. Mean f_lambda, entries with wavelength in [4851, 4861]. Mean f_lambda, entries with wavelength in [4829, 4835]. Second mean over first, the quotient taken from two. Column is 1.06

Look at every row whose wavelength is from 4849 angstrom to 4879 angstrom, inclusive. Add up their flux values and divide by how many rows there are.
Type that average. 56.9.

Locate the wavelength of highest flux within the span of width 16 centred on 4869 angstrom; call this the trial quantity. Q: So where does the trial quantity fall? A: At 4866 angstrom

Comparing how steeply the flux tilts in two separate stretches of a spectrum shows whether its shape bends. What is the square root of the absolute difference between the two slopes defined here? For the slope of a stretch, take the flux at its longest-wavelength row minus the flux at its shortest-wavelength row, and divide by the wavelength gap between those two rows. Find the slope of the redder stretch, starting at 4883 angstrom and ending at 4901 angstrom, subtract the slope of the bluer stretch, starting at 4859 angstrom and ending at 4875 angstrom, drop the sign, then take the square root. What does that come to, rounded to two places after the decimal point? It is 2.14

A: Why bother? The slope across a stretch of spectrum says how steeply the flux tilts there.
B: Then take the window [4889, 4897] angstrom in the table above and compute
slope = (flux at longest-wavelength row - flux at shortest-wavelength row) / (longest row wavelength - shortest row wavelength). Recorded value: 3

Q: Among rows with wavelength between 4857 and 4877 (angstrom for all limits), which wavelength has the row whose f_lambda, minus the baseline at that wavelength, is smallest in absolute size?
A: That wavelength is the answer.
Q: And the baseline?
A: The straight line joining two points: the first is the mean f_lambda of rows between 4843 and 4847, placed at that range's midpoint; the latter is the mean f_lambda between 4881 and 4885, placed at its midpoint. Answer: 4858 angstrom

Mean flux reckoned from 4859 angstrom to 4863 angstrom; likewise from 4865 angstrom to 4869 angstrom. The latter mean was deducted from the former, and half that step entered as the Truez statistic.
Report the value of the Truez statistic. 15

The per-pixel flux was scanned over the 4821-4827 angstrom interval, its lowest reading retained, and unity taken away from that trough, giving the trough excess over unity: 23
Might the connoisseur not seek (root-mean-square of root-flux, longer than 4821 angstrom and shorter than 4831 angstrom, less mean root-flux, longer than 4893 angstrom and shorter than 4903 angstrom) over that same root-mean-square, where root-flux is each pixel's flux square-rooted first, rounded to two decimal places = -0.03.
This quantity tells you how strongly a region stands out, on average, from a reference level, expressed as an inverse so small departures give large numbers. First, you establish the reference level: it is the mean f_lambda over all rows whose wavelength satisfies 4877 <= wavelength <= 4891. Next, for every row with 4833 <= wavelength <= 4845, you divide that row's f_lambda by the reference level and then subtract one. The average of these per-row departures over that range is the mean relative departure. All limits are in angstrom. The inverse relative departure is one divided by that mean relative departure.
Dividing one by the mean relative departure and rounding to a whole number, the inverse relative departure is 30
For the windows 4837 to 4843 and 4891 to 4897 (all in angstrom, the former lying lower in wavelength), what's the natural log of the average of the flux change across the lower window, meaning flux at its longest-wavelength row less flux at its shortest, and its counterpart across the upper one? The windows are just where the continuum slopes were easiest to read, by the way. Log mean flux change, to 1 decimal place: 1.4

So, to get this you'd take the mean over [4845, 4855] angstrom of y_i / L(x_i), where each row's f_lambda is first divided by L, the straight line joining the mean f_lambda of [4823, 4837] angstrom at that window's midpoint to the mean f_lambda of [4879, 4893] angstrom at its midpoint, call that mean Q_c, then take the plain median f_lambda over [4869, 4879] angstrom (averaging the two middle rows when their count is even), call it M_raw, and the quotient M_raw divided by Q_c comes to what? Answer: 47.0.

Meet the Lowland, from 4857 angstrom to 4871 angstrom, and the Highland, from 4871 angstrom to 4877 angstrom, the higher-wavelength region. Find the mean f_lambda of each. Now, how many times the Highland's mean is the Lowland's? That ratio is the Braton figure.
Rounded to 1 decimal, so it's 1.8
